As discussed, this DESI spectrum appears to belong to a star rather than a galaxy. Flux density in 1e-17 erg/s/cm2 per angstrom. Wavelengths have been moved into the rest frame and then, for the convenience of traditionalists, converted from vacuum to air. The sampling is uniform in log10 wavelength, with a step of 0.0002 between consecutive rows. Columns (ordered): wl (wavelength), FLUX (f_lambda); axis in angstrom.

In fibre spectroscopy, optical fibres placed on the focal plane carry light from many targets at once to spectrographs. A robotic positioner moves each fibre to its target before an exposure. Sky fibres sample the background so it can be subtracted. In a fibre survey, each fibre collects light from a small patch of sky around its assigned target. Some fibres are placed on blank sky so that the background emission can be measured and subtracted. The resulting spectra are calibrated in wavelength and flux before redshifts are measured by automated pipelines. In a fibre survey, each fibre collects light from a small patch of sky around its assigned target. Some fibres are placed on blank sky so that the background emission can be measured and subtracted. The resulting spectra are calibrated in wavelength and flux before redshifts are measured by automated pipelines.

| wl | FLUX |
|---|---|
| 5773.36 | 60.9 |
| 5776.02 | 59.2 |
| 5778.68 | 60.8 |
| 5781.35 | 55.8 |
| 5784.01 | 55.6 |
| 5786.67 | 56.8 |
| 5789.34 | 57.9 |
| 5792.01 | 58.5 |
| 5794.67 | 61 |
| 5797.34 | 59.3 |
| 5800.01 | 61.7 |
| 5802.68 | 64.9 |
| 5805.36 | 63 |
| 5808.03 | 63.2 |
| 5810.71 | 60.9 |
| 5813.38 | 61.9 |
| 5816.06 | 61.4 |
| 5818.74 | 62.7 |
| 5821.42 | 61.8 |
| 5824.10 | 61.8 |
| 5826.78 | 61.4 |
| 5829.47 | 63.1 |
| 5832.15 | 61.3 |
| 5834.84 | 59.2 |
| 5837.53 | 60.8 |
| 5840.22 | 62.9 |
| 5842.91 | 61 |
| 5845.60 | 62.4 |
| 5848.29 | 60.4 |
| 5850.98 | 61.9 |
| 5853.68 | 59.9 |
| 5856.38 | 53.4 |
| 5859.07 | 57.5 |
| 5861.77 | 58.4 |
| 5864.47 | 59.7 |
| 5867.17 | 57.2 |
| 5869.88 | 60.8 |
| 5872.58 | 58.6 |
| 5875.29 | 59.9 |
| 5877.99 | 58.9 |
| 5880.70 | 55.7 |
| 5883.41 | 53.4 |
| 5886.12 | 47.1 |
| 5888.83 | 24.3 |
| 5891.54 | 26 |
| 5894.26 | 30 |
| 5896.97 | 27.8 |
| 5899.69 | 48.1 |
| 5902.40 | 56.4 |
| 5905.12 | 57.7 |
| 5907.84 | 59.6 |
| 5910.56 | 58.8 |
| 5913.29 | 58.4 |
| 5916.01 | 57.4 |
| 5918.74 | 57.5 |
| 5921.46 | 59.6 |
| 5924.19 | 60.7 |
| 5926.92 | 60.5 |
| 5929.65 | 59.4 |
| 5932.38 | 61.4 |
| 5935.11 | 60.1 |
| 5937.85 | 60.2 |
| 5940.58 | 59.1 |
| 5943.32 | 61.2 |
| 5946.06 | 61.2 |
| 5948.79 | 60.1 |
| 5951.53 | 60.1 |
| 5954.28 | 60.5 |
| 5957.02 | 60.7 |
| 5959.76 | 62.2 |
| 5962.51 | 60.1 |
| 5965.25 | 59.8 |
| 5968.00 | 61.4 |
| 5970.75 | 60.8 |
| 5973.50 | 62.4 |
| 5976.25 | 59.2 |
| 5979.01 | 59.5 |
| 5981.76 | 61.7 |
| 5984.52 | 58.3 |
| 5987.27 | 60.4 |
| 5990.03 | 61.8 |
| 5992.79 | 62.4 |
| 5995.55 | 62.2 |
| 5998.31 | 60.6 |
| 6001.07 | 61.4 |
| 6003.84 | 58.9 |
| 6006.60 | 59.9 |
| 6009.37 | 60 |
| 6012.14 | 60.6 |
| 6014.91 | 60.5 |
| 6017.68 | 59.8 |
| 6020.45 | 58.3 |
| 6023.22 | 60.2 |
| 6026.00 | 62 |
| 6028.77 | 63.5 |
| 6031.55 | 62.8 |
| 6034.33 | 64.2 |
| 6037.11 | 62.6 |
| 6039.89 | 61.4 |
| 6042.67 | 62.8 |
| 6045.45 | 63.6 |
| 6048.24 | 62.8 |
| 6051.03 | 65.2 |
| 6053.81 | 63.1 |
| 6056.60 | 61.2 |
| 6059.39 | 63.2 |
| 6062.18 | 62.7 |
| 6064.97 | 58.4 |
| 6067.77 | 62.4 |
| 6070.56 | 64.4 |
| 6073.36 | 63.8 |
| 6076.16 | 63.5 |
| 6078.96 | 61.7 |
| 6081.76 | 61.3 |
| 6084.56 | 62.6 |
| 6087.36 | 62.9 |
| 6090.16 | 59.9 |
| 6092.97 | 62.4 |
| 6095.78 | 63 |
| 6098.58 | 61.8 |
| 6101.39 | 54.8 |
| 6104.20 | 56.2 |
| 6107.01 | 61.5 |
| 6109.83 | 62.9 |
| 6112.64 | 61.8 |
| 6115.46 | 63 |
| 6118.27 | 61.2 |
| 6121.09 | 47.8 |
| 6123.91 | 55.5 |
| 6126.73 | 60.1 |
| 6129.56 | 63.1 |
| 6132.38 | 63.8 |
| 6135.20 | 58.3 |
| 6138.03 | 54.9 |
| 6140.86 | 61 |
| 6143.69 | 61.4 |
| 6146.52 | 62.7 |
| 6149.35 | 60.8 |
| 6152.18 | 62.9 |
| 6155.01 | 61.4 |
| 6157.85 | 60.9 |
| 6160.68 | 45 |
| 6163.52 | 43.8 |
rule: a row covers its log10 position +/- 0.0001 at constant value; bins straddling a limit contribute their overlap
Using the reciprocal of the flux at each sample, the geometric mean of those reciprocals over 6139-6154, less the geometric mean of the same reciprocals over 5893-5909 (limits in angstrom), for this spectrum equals -0.0063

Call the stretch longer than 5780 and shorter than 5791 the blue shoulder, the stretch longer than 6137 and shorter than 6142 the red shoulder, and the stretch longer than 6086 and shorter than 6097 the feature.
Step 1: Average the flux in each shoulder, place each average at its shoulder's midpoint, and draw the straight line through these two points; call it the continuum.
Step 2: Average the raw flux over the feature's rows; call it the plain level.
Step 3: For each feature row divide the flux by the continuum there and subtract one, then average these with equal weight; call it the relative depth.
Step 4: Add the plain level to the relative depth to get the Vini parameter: 62.1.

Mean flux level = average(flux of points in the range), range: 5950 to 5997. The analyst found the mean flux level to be 60.8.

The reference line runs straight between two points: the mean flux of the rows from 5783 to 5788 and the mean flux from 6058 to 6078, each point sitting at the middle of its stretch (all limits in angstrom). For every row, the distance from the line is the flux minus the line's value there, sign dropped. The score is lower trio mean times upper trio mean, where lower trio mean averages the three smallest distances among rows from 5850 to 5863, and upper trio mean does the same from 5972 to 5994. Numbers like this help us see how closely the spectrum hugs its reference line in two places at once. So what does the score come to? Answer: 0.8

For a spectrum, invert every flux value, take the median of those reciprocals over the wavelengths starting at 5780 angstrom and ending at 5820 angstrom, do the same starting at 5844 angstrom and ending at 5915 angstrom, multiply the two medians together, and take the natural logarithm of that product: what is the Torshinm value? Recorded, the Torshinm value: -8.172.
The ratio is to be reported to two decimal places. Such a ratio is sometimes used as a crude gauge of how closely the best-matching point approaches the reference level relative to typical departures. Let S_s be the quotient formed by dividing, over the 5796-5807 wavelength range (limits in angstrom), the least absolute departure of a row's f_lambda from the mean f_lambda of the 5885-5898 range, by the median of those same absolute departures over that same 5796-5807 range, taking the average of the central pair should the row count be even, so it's 0.90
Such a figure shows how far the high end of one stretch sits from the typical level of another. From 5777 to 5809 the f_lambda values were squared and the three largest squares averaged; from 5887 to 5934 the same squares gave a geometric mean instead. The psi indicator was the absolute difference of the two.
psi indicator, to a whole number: 1712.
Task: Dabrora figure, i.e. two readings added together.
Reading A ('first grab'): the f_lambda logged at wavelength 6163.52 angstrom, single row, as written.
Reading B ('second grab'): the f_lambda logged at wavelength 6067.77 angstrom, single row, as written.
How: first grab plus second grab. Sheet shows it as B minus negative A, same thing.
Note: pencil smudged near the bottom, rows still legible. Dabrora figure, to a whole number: 106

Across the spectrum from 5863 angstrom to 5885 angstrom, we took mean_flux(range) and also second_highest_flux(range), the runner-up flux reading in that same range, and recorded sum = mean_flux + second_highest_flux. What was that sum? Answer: 118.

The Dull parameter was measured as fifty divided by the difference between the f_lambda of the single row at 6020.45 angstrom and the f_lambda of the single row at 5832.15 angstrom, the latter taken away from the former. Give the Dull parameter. -17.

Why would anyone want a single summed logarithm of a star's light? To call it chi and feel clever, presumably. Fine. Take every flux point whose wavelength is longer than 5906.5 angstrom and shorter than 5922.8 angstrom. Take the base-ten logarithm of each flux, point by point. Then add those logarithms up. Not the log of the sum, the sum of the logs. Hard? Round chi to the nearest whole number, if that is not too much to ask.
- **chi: 11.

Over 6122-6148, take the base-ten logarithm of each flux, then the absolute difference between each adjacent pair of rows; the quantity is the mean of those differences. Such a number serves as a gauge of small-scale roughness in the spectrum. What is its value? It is 0.023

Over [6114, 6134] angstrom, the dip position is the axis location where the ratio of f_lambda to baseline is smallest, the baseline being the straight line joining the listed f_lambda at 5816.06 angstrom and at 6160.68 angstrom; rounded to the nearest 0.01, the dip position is 6121.09 angstrom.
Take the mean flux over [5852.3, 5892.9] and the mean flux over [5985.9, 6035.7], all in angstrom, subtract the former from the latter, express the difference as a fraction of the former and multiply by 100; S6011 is 16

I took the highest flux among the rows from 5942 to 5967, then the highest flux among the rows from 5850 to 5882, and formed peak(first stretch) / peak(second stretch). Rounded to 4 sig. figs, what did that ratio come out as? 1.005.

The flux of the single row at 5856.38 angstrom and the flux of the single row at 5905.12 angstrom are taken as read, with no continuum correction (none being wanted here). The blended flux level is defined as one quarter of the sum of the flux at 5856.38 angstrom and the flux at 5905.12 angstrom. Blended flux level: 27.8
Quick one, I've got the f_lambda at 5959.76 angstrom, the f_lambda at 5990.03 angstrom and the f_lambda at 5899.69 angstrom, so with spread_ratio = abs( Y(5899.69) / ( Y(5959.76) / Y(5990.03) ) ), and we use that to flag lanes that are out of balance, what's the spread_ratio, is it 48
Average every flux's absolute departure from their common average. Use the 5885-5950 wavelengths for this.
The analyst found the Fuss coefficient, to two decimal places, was 9.57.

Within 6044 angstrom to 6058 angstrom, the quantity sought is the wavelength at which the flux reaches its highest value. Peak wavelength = 6051.03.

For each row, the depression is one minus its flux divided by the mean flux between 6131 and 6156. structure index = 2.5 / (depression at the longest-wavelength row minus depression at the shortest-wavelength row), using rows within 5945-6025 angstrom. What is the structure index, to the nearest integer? 152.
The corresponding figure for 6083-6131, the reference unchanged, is -304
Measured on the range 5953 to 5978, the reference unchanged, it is 117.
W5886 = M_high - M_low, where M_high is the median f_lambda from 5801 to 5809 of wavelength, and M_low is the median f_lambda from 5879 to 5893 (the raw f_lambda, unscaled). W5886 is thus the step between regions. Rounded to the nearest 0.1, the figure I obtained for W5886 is 16.1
